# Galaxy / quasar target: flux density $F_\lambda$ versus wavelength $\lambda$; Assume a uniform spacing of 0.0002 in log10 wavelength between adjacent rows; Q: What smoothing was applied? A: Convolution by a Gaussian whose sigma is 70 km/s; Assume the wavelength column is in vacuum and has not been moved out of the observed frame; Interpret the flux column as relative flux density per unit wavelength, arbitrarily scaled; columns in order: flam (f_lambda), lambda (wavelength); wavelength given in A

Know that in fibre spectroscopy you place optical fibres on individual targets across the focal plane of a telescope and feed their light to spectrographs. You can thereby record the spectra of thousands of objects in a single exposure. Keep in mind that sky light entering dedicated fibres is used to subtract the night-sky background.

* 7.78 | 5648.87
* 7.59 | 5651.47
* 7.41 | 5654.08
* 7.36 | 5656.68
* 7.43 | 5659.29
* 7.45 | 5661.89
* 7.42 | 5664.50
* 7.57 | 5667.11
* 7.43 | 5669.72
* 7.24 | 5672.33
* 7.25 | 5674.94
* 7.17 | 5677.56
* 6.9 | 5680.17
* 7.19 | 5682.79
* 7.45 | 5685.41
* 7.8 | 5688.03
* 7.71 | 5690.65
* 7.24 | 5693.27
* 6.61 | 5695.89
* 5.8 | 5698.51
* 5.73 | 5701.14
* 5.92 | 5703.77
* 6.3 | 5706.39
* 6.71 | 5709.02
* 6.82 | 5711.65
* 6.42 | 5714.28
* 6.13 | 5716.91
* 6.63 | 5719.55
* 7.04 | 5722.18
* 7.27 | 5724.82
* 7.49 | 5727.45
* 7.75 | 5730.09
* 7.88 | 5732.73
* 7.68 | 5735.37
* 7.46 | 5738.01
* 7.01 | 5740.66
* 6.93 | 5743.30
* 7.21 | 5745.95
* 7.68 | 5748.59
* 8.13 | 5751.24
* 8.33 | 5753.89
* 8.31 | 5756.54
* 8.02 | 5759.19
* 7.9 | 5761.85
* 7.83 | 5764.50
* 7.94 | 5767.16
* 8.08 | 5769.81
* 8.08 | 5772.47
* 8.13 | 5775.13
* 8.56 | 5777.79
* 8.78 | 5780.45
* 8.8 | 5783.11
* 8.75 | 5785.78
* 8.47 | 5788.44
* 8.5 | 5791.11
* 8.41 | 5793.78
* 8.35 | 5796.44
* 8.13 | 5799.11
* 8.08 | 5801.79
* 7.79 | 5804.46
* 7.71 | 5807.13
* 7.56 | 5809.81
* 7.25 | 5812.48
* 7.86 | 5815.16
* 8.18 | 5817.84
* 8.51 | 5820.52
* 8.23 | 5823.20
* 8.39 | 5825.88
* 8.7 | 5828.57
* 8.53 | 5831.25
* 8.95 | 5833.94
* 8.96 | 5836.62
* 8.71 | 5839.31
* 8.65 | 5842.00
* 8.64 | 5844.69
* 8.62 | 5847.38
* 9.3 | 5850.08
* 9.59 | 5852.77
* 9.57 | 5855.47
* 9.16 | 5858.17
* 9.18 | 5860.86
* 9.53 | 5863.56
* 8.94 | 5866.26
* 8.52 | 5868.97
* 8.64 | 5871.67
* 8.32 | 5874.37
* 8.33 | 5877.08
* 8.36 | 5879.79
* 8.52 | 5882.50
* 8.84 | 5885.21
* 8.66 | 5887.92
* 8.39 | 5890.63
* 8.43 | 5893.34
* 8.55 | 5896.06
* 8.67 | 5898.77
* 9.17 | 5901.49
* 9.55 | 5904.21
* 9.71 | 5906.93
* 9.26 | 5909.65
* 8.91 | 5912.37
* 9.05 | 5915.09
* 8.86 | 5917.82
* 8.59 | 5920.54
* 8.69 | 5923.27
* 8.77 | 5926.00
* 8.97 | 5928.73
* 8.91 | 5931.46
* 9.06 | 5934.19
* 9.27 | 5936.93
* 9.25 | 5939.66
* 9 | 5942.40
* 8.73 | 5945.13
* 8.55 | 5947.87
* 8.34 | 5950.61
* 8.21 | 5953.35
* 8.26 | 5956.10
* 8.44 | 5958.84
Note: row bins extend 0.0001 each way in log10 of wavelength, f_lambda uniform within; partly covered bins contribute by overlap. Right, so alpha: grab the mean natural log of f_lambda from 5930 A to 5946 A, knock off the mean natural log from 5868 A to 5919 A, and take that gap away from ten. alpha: 9.97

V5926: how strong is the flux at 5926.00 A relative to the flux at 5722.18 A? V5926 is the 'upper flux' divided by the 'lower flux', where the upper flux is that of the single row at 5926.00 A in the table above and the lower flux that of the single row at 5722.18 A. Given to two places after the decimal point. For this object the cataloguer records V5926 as 1.25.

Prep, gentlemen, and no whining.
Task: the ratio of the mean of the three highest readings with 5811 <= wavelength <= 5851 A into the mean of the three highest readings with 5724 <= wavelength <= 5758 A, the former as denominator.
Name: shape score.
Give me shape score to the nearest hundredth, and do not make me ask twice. 0.91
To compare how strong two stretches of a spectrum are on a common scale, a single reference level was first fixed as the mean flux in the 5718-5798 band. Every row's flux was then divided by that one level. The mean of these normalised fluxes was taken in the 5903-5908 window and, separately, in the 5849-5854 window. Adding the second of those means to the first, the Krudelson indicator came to 2.41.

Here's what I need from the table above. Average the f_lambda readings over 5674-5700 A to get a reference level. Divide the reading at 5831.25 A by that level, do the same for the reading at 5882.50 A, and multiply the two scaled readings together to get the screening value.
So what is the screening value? 1.44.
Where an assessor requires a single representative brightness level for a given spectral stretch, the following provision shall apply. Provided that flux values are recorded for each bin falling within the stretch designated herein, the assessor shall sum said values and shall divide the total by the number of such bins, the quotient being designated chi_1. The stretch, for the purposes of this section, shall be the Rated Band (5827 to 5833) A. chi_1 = 8.6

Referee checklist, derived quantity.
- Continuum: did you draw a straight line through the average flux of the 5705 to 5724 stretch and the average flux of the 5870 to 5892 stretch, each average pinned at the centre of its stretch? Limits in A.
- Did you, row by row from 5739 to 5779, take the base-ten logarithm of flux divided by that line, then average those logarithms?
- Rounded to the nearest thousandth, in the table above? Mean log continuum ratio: 0.044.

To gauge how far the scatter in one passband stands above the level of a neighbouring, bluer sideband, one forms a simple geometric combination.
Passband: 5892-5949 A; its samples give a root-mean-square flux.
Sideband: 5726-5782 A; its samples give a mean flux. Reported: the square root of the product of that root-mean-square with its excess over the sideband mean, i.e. 3.12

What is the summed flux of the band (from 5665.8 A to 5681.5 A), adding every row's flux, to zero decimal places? 44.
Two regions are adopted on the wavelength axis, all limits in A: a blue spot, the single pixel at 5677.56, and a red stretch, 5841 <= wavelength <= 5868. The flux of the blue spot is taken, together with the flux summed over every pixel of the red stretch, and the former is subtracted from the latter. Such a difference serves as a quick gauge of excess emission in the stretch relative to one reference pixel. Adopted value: 84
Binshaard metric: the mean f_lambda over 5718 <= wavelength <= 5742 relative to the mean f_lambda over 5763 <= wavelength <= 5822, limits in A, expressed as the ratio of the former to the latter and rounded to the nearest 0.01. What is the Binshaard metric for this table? 0.90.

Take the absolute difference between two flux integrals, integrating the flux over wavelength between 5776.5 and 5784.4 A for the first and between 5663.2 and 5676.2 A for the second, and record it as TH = 27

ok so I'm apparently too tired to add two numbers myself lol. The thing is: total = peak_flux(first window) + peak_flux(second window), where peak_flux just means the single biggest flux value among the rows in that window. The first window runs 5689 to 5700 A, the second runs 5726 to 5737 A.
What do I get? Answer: 15.6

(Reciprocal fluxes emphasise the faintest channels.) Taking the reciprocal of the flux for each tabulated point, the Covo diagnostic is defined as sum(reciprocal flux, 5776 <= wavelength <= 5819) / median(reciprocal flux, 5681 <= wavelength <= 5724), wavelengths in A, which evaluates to 13.1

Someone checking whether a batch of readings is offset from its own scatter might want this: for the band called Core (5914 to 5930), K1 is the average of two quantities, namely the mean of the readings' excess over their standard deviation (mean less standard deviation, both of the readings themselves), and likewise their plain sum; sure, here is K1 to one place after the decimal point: 30.8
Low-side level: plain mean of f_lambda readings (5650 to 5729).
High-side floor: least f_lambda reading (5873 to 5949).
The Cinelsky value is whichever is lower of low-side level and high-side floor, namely 7.0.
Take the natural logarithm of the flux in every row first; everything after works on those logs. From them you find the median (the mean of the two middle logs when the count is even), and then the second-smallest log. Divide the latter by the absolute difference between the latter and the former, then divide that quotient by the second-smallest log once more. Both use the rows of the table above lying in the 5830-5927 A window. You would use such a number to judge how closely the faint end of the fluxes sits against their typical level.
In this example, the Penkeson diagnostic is 21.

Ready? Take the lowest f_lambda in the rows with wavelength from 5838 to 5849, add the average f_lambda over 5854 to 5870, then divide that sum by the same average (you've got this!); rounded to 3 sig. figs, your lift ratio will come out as 1.94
